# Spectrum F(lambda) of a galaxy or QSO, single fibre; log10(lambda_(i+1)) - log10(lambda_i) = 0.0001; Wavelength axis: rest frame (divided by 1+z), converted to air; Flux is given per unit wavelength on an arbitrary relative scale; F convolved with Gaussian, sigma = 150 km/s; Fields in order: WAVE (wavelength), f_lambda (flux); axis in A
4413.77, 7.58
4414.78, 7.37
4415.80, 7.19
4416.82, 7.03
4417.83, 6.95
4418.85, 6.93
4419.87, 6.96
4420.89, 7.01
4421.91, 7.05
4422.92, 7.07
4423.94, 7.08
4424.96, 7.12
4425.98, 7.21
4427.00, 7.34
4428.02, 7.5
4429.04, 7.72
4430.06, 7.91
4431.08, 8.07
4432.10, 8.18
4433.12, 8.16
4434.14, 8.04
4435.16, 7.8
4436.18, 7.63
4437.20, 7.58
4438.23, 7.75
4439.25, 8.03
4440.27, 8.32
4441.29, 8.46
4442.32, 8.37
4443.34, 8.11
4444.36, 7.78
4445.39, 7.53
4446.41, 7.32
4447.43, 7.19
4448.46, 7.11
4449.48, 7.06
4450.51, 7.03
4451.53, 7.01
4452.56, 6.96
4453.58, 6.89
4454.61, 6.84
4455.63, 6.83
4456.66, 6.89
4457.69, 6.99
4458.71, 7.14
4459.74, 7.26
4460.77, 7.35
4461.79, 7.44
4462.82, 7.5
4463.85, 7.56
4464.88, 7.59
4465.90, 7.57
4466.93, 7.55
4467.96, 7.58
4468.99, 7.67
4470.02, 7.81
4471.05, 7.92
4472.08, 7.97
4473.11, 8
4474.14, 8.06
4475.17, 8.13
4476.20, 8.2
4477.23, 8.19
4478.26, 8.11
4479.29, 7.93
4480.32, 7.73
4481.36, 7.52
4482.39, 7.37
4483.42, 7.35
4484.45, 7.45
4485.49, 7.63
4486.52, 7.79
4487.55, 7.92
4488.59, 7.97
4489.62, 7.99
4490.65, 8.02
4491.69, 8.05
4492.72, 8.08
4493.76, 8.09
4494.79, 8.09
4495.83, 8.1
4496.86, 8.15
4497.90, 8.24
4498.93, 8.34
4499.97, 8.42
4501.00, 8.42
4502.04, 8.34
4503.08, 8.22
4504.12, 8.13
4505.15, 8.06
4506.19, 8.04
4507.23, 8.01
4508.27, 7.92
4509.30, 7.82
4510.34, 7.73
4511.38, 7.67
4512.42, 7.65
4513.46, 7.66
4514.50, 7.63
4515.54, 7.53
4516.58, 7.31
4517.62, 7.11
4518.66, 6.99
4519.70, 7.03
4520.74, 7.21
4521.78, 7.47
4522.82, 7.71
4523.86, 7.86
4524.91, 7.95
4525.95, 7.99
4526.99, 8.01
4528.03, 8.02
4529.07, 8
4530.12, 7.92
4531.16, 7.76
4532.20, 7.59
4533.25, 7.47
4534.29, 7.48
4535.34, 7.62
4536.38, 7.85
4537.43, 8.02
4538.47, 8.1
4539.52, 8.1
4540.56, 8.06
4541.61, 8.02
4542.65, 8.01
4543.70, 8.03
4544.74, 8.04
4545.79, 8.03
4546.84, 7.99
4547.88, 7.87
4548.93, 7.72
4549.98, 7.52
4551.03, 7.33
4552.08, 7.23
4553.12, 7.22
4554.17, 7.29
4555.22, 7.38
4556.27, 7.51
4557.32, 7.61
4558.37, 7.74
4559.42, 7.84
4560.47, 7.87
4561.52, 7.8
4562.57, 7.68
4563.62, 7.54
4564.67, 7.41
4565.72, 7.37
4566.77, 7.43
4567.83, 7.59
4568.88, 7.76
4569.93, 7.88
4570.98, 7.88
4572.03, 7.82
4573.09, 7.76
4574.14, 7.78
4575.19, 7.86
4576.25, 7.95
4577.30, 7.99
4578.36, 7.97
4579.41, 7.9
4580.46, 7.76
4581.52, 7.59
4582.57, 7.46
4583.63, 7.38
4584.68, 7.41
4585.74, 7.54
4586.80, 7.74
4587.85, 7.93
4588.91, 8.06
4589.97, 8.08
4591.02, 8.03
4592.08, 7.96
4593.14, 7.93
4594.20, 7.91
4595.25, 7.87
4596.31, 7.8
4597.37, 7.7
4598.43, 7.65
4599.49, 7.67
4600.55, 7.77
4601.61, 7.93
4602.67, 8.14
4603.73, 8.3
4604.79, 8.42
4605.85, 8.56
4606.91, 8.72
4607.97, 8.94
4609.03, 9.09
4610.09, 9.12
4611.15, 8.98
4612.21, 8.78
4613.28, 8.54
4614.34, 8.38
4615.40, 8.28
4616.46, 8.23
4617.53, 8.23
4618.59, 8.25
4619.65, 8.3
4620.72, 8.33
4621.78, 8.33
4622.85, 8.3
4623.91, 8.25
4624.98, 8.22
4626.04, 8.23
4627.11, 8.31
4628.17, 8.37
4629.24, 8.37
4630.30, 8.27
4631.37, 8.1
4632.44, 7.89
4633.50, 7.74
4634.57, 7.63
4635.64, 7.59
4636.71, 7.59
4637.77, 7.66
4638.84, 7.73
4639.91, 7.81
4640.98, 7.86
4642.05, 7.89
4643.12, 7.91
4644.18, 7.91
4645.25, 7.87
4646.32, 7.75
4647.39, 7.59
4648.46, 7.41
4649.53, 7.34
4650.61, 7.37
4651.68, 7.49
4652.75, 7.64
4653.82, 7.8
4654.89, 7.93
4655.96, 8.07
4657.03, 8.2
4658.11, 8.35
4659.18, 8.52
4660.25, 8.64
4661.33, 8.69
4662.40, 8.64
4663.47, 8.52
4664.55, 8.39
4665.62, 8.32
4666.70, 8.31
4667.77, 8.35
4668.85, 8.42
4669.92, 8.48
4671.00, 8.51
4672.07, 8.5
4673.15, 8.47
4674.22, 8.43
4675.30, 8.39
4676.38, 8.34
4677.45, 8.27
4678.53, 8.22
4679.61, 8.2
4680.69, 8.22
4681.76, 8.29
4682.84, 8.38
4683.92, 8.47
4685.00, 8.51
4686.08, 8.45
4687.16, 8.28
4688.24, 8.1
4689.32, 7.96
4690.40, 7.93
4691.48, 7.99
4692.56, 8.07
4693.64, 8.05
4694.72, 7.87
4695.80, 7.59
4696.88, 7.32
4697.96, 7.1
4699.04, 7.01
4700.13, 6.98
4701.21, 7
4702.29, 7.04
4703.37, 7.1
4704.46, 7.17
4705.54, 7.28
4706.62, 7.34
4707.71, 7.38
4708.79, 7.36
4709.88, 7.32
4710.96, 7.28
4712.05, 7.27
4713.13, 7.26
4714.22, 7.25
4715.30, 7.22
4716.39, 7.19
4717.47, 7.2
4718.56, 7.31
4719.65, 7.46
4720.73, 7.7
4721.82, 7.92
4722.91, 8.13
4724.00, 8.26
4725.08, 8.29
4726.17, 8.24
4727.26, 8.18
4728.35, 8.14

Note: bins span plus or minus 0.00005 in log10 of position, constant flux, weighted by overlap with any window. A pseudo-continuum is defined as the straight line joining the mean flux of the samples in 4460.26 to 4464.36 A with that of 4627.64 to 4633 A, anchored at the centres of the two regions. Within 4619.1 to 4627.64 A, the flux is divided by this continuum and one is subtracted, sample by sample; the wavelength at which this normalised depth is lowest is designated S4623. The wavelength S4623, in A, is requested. 4624.98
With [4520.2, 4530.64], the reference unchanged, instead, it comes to 4520.74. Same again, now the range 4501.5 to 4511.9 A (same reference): 4511.38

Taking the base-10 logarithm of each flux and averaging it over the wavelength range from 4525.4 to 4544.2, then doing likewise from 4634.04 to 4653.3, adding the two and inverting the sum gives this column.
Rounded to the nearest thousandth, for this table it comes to 0.561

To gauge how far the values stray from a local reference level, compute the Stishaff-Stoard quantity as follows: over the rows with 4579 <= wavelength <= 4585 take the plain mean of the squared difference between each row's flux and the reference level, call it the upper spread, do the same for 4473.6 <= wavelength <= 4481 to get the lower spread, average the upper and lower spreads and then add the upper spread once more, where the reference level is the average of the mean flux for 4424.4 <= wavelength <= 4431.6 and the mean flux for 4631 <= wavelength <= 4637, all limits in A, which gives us 0.2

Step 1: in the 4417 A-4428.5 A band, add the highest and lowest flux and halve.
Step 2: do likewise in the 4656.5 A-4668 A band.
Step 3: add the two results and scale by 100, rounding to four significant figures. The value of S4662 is 1566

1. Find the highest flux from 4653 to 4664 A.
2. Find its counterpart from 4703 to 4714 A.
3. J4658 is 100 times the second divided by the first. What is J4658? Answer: 85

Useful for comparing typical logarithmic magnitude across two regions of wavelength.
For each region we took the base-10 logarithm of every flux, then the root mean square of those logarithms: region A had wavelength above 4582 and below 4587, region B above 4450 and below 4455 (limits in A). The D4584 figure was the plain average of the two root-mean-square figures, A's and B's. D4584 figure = 0.859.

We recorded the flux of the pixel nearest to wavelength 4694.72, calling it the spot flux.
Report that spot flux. 7.87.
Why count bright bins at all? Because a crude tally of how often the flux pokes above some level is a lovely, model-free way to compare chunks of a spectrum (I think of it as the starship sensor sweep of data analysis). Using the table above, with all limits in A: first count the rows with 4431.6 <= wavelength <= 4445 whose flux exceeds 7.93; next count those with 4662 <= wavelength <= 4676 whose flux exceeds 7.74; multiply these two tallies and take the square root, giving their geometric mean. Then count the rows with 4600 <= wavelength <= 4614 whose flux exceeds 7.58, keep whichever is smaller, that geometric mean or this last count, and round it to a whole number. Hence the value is 10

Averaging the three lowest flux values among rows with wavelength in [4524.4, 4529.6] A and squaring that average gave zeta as 64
